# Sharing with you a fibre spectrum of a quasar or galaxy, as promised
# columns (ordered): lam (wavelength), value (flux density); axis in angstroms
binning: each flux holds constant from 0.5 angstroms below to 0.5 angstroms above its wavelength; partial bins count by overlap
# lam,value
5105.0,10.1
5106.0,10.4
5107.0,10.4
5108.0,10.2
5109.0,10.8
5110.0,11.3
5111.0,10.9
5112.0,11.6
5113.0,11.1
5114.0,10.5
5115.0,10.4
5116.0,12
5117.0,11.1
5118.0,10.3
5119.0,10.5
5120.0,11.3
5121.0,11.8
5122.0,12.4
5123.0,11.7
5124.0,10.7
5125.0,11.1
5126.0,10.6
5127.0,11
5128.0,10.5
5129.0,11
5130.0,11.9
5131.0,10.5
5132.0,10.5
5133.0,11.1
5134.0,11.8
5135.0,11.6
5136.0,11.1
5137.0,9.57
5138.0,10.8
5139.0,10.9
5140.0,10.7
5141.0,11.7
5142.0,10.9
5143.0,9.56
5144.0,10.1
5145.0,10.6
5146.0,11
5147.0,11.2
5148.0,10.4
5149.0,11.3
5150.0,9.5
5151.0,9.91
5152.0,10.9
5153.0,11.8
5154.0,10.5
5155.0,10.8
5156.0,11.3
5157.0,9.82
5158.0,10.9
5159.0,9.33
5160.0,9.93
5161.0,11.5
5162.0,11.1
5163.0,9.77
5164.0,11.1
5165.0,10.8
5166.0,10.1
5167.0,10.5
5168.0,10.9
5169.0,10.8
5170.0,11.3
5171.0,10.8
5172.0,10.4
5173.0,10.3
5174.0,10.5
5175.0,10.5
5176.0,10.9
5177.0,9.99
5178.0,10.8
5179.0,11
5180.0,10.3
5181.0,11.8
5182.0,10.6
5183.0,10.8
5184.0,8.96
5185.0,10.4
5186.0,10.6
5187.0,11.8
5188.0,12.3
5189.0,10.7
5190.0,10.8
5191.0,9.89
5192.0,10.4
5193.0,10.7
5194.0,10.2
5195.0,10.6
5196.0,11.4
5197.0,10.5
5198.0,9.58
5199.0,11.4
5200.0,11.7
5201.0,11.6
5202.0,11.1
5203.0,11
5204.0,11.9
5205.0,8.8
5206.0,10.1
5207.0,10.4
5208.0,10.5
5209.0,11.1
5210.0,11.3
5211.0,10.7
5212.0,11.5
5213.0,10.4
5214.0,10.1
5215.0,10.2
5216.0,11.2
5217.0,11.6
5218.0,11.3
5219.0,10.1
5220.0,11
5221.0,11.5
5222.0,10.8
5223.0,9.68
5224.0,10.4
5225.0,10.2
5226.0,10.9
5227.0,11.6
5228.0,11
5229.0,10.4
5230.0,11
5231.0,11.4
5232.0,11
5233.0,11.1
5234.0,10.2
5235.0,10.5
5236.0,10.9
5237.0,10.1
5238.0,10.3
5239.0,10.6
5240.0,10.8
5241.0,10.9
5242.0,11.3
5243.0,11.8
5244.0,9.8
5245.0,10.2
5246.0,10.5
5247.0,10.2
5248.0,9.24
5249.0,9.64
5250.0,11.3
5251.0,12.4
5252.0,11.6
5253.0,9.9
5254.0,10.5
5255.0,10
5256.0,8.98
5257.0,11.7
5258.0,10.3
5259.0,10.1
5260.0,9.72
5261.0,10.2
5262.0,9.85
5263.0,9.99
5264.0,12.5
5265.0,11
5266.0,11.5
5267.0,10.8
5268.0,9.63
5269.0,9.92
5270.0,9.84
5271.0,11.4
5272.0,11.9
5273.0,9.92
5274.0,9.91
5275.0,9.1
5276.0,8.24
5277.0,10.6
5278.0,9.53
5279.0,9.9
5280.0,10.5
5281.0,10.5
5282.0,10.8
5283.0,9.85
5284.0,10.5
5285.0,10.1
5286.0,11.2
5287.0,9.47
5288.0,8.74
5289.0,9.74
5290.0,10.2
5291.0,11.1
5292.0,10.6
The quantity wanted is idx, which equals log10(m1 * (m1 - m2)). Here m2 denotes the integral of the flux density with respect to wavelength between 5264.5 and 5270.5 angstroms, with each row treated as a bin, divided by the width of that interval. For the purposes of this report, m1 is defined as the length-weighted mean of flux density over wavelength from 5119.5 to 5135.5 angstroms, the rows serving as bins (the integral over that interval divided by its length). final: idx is 0.94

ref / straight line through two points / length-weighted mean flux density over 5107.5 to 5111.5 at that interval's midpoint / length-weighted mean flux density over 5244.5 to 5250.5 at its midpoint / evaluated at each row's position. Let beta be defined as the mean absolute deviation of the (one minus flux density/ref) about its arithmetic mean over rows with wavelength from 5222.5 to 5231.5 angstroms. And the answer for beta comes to 0.0493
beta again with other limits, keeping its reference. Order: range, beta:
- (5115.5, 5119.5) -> 0.0530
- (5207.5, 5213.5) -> 0.0370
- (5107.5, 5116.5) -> 0.0433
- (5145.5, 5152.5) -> 0.0534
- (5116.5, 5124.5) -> 0.0539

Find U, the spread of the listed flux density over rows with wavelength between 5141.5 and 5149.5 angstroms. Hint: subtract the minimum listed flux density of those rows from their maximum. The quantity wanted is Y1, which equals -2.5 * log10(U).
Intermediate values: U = 1.7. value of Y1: -0.60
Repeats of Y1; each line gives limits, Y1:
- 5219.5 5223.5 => -0.65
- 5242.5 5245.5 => -0.75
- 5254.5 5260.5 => -1.09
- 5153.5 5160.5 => -0.74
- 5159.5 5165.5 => -0.60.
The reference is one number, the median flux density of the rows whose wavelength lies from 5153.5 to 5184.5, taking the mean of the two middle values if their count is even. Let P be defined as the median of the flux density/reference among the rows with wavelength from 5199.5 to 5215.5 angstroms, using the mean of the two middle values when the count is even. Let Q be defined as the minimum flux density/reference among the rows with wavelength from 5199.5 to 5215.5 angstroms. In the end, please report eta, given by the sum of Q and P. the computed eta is 1.82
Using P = 1.00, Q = 0.81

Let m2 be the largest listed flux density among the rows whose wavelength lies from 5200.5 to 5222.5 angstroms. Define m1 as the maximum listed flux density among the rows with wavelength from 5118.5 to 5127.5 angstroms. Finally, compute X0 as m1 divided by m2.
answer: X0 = 1.04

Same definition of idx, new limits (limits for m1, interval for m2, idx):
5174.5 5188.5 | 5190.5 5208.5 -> 0.09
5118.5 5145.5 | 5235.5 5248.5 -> 0.69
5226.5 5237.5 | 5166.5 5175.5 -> 0.26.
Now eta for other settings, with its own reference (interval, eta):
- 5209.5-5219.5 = 1.95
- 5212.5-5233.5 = 1.91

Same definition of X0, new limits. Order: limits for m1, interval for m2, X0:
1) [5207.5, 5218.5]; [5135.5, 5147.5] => 0.99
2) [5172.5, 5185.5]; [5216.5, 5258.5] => 0.95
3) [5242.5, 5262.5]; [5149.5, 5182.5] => 1.05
